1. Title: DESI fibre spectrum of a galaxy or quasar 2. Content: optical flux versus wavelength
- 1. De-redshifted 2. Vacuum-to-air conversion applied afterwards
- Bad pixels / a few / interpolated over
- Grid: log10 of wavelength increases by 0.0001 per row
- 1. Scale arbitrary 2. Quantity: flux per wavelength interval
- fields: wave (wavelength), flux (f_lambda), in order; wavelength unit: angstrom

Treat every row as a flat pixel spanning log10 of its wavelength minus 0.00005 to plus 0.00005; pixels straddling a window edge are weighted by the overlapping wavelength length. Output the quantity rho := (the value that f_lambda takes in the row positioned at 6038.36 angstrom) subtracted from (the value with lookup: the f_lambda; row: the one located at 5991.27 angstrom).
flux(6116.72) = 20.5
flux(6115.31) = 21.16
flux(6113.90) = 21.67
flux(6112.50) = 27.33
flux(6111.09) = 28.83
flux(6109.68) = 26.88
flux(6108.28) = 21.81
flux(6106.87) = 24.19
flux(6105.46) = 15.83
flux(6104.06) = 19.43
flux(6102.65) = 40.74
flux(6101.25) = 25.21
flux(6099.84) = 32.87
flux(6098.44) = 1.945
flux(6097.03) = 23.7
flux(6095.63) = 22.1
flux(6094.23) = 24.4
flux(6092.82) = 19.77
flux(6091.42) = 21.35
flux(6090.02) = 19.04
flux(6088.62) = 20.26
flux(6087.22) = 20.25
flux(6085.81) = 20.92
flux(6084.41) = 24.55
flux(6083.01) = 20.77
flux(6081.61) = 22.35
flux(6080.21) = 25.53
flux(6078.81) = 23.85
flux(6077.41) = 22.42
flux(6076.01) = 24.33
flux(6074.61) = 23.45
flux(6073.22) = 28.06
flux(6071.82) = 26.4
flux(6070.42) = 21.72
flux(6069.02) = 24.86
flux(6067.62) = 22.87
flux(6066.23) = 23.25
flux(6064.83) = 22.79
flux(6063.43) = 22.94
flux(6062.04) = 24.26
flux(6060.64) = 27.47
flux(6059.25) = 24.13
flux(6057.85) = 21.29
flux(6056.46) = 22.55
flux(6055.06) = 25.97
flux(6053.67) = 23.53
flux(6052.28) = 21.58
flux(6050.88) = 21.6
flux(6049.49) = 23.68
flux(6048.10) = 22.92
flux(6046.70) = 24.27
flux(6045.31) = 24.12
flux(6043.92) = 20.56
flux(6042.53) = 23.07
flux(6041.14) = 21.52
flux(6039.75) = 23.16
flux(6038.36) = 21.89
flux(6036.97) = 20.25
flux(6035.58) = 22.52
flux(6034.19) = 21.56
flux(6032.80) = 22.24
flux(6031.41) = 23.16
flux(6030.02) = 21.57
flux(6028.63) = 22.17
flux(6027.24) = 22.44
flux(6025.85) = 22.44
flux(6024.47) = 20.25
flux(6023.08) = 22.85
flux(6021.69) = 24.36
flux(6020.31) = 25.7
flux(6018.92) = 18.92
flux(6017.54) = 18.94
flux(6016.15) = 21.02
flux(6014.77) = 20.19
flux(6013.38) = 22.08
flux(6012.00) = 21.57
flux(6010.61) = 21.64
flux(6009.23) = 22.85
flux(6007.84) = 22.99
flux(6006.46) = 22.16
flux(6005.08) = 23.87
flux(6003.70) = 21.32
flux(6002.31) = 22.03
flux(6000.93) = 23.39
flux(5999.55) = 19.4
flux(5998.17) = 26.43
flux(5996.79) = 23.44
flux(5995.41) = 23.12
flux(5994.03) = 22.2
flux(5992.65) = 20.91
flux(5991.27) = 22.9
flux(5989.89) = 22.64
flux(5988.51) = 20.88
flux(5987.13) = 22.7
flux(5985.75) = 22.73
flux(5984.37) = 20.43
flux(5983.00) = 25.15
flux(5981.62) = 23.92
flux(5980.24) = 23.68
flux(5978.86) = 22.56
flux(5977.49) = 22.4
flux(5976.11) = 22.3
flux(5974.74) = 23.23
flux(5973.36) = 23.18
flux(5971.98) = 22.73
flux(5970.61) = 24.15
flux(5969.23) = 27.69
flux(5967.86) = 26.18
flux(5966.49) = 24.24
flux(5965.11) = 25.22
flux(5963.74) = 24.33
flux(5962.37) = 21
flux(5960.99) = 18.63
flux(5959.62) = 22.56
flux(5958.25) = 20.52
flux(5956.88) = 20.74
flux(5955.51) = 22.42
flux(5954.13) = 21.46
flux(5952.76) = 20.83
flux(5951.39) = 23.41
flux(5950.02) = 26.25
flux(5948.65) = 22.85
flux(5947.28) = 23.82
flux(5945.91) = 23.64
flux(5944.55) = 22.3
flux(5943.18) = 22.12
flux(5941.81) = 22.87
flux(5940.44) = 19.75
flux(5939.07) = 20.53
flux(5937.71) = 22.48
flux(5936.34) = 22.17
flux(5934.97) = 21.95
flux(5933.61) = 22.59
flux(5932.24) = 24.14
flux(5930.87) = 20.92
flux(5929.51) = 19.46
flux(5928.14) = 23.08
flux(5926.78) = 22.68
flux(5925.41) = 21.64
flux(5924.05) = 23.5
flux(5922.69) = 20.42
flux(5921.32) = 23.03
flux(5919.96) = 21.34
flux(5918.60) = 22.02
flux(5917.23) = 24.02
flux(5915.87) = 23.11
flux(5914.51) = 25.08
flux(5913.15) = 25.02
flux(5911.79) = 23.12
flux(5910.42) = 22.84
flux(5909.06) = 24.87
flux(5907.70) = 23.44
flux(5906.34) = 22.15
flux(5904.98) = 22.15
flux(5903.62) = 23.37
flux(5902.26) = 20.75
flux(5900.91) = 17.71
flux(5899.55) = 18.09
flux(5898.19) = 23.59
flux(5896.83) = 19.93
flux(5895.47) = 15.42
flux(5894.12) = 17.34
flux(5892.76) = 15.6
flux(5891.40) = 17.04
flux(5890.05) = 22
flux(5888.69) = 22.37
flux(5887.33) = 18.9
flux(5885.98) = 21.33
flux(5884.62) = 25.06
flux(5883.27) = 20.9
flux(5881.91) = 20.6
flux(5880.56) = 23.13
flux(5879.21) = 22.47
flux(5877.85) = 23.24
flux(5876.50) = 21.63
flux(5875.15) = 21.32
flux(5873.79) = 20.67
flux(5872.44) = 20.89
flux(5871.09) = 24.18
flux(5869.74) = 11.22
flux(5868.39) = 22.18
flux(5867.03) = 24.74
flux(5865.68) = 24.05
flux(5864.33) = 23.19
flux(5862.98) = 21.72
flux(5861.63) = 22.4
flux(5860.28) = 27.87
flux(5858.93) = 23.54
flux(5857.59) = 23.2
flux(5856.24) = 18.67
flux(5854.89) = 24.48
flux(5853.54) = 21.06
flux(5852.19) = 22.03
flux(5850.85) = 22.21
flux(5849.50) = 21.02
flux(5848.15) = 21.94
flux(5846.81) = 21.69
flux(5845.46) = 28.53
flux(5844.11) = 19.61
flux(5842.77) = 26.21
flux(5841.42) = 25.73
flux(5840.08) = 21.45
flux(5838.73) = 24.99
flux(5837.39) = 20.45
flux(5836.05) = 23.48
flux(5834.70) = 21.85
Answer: 1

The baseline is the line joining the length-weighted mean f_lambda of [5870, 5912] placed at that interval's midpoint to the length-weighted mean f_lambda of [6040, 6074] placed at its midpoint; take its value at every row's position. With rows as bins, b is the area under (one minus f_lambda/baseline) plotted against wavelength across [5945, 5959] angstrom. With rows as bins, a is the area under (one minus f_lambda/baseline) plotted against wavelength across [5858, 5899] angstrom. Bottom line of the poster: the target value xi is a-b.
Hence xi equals -0.5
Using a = -0.9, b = -0.4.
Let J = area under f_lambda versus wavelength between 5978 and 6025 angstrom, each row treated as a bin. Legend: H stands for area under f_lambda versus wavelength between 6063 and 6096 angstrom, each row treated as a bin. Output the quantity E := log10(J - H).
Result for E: 2.5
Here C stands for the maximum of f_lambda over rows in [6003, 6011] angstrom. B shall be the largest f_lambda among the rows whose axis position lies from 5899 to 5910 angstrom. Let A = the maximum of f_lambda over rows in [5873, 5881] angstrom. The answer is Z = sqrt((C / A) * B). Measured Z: 5.05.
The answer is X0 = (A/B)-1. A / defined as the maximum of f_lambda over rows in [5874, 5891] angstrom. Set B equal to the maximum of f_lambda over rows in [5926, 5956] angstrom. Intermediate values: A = 25.06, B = 26.25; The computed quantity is -0.05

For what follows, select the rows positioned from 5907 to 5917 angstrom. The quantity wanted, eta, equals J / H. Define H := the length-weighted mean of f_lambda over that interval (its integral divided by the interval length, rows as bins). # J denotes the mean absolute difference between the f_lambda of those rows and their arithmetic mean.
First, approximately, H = 23.9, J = 0.9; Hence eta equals 0.038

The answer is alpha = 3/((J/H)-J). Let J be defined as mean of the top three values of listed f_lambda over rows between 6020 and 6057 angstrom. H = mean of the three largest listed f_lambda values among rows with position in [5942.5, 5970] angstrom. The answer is -0.123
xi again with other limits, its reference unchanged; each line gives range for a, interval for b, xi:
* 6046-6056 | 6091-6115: -0.8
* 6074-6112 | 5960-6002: 3.2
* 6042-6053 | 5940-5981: 1.9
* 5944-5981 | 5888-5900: -2.7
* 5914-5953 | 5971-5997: -1.2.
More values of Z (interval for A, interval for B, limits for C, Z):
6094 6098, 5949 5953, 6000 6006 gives 5.07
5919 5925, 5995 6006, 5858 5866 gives 5.60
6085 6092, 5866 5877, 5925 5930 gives 5.17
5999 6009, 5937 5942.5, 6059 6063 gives 5.13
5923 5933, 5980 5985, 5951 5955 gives 4.94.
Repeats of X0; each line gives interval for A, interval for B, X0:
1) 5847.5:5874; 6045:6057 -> 0.07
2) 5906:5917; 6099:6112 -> -0.38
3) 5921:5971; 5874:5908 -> 0.10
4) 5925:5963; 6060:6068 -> -0.04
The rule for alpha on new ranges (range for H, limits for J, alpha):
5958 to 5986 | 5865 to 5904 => -0.126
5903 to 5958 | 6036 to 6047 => -0.131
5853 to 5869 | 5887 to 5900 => -0.138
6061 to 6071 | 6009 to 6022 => -0.129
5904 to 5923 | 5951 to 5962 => -0.137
